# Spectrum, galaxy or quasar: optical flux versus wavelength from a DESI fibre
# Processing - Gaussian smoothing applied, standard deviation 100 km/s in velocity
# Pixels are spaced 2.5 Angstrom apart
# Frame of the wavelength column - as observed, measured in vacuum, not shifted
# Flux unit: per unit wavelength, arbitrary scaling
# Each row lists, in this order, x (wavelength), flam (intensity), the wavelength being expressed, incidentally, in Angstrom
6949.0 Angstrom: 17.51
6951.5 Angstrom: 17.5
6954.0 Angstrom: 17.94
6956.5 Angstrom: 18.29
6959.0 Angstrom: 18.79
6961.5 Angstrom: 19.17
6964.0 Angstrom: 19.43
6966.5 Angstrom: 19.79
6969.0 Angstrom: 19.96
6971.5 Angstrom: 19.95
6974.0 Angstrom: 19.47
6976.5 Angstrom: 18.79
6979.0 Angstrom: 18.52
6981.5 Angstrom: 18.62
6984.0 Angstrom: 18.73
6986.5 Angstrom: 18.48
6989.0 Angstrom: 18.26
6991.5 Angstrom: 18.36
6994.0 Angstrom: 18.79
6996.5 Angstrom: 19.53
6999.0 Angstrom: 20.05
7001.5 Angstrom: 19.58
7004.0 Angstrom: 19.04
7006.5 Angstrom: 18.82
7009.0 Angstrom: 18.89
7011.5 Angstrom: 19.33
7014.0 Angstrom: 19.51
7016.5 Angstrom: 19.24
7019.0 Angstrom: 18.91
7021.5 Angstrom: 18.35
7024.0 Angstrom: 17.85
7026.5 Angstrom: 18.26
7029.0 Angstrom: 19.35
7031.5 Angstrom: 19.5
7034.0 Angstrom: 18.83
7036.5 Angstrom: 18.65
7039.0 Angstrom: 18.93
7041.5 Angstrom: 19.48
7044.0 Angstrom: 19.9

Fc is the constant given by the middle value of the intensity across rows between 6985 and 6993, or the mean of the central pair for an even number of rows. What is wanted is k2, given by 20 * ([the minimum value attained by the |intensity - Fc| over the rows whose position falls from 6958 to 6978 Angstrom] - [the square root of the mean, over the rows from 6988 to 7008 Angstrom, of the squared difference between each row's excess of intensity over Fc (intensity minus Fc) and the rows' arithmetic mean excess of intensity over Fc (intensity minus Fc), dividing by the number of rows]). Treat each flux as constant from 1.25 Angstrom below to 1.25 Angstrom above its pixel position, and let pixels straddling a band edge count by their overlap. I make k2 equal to -3.1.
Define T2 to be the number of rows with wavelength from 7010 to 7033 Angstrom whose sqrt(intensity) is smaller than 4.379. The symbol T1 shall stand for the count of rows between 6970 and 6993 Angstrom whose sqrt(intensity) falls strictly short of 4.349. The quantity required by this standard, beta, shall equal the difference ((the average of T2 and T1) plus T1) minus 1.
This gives 11.5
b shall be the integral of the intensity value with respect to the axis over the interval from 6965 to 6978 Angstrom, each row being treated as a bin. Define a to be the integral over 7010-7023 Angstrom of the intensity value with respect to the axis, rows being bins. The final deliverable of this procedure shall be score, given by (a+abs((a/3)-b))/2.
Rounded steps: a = 248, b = 254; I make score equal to 210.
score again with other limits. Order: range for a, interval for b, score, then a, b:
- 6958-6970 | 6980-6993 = 198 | 233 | 240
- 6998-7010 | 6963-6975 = 195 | 231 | 237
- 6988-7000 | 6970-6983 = 200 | 228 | 248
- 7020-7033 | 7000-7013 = 205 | 243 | 249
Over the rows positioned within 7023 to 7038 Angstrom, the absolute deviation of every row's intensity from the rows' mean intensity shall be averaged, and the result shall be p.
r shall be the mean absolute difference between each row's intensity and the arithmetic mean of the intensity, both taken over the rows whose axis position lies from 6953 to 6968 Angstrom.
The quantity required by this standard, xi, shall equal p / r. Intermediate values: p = 0.49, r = 0.56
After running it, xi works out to 0.87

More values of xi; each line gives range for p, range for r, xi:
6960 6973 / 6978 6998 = 1.08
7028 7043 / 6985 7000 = 0.55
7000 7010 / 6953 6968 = 0.44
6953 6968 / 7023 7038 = 1.15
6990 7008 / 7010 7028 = 0.88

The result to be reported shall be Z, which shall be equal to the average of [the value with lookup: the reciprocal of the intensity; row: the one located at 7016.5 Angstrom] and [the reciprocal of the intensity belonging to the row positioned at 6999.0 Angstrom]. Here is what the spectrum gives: 0.0509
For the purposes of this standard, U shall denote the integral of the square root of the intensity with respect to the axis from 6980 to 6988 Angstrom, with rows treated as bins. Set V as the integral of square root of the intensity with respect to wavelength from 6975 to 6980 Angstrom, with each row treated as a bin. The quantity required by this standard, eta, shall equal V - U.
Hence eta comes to -13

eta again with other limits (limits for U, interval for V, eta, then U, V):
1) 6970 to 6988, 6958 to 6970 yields -25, 78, 53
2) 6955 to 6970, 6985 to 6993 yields -31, 66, 34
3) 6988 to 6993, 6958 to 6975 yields 54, 21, 75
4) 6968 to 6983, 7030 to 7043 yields -9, 66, 57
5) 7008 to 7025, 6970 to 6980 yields -30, 74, 44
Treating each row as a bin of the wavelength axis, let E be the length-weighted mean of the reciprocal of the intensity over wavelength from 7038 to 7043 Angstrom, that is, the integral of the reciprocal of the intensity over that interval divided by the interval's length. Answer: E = 0.0520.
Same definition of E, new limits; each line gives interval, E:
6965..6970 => 0.0504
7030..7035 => 0.0521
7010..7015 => 0.0516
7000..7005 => 0.0517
